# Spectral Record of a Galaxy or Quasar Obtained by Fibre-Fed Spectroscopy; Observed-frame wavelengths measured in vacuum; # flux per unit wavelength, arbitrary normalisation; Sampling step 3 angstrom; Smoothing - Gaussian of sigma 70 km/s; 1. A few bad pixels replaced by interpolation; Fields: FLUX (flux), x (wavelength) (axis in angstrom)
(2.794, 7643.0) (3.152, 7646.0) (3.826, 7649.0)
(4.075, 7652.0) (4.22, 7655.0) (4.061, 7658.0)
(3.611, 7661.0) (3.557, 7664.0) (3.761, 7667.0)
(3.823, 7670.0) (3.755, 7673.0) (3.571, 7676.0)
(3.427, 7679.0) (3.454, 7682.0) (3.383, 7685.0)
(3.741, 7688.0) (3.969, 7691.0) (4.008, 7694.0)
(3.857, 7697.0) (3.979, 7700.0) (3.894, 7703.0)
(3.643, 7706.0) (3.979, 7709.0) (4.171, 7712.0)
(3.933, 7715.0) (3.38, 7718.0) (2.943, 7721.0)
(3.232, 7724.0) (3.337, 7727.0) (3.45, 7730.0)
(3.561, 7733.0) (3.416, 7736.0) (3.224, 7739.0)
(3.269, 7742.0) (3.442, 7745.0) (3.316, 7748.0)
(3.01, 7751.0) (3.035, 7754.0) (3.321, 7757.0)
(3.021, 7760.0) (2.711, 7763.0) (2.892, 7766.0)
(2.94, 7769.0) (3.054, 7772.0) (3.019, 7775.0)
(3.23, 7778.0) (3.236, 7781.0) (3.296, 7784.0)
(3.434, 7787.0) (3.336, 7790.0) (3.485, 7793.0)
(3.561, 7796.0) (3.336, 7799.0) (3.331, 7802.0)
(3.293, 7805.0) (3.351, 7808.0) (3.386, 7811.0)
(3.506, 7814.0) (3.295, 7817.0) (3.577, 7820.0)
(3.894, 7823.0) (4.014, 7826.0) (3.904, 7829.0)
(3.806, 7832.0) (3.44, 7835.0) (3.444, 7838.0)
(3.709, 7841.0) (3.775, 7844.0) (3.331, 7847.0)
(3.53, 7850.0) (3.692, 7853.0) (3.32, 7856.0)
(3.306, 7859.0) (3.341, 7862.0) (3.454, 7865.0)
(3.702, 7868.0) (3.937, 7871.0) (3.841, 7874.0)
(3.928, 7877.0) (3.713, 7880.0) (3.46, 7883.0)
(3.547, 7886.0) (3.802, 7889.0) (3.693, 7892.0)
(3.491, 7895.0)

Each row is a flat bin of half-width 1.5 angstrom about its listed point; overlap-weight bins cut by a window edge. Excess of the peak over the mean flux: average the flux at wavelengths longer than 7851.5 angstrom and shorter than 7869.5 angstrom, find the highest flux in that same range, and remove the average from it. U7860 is 0.23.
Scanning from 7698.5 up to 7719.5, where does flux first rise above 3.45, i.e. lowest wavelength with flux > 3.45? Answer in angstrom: 7700.0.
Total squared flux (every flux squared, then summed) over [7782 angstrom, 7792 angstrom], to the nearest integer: 34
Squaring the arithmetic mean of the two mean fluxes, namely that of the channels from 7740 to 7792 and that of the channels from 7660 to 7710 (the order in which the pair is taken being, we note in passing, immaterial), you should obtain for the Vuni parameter 11.8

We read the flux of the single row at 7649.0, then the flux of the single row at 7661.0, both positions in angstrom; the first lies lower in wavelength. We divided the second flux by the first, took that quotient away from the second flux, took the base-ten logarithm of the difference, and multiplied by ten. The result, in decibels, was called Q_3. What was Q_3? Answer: 4.3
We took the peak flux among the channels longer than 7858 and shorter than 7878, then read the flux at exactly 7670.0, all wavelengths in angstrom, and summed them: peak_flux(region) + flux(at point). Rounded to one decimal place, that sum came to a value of 7.8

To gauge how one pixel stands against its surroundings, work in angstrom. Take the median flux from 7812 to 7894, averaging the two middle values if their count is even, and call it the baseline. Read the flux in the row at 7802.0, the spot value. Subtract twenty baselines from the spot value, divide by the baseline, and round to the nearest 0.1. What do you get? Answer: -19.1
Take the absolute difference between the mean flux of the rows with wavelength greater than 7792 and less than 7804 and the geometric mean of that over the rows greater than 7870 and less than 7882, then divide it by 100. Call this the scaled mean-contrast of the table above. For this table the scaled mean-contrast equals 0.0043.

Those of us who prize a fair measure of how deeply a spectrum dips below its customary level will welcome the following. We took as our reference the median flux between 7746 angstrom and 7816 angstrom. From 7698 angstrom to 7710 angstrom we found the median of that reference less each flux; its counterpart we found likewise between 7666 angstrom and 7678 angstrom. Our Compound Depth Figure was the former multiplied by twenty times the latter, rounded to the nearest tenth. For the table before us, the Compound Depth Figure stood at 5.9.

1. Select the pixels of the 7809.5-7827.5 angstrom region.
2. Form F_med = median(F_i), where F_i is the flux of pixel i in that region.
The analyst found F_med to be 3.5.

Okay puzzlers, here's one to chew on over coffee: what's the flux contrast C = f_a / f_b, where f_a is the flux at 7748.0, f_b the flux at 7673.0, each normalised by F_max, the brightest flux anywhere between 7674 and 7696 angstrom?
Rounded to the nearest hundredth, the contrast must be 0.88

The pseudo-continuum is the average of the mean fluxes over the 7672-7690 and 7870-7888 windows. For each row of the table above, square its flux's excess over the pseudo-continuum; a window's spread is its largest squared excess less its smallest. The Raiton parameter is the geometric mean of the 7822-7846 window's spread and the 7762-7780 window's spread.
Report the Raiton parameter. 0.30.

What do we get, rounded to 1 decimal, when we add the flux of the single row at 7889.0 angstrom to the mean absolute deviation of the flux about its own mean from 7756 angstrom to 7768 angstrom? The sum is 4.0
